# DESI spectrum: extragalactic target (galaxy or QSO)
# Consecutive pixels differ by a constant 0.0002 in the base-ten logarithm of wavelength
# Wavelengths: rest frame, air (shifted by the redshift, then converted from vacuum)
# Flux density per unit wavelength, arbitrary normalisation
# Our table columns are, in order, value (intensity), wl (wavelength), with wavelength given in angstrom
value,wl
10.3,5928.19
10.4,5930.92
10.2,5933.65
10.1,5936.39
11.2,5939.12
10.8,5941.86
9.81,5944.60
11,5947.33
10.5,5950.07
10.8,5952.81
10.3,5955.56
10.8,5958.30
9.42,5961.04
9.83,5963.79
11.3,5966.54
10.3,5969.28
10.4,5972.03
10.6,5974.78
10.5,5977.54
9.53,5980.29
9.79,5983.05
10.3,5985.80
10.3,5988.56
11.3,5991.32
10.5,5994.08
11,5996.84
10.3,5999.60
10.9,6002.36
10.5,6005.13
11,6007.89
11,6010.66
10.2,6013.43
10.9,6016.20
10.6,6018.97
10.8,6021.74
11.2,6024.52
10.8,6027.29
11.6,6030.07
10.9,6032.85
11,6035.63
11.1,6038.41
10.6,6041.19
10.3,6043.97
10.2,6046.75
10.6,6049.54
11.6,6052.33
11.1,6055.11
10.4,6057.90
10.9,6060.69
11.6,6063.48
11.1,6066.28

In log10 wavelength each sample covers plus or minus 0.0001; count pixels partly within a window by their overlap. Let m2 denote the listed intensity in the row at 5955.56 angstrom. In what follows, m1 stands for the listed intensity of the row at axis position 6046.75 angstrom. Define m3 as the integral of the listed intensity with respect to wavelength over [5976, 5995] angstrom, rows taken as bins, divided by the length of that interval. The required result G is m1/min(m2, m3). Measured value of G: 0.99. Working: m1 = 10.2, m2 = 10.3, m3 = 10.3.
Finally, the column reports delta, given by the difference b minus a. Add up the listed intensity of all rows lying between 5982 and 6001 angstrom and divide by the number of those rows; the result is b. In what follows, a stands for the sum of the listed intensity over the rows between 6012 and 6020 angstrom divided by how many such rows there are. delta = -0.1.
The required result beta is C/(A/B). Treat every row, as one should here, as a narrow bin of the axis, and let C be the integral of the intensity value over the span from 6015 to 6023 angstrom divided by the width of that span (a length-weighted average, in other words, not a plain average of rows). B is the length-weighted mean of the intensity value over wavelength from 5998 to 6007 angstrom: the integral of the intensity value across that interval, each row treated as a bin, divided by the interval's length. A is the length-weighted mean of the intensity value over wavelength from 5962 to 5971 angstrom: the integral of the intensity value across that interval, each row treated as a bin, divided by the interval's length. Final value 11.0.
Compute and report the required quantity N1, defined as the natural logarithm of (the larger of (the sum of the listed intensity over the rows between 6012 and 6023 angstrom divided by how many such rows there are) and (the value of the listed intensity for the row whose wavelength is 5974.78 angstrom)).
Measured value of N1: 2.36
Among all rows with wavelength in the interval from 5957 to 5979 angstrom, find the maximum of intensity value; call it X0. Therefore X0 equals 11.3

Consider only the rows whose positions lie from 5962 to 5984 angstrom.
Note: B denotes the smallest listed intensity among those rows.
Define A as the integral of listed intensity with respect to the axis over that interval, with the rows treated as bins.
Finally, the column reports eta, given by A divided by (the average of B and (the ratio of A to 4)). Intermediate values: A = 226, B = 9.53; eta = 6.85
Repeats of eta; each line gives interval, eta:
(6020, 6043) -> 6.85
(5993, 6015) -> 6.82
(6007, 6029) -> 6.83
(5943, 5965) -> 6.86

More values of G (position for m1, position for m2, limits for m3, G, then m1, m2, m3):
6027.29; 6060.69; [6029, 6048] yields 1.00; 10.8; 10.9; 10.8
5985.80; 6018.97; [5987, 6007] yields 0.97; 10.3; 10.6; 10.7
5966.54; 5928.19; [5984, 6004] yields 1.10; 11.3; 10.3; 10.6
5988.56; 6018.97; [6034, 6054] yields 0.97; 10.3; 10.6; 10.8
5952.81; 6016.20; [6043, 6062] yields 1.01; 10.8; 10.9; 10.7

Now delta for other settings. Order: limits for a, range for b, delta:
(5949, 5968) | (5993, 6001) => 0.2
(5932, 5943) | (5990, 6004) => 0.2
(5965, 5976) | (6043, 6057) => 0.1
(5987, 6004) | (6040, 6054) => -0.1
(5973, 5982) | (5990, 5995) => 0.7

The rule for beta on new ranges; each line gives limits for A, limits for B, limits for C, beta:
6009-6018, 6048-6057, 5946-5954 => 11.1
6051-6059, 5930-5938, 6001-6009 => 10.0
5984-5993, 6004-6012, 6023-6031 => 11.4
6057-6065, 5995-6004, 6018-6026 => 10.6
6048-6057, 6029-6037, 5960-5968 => 10.3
